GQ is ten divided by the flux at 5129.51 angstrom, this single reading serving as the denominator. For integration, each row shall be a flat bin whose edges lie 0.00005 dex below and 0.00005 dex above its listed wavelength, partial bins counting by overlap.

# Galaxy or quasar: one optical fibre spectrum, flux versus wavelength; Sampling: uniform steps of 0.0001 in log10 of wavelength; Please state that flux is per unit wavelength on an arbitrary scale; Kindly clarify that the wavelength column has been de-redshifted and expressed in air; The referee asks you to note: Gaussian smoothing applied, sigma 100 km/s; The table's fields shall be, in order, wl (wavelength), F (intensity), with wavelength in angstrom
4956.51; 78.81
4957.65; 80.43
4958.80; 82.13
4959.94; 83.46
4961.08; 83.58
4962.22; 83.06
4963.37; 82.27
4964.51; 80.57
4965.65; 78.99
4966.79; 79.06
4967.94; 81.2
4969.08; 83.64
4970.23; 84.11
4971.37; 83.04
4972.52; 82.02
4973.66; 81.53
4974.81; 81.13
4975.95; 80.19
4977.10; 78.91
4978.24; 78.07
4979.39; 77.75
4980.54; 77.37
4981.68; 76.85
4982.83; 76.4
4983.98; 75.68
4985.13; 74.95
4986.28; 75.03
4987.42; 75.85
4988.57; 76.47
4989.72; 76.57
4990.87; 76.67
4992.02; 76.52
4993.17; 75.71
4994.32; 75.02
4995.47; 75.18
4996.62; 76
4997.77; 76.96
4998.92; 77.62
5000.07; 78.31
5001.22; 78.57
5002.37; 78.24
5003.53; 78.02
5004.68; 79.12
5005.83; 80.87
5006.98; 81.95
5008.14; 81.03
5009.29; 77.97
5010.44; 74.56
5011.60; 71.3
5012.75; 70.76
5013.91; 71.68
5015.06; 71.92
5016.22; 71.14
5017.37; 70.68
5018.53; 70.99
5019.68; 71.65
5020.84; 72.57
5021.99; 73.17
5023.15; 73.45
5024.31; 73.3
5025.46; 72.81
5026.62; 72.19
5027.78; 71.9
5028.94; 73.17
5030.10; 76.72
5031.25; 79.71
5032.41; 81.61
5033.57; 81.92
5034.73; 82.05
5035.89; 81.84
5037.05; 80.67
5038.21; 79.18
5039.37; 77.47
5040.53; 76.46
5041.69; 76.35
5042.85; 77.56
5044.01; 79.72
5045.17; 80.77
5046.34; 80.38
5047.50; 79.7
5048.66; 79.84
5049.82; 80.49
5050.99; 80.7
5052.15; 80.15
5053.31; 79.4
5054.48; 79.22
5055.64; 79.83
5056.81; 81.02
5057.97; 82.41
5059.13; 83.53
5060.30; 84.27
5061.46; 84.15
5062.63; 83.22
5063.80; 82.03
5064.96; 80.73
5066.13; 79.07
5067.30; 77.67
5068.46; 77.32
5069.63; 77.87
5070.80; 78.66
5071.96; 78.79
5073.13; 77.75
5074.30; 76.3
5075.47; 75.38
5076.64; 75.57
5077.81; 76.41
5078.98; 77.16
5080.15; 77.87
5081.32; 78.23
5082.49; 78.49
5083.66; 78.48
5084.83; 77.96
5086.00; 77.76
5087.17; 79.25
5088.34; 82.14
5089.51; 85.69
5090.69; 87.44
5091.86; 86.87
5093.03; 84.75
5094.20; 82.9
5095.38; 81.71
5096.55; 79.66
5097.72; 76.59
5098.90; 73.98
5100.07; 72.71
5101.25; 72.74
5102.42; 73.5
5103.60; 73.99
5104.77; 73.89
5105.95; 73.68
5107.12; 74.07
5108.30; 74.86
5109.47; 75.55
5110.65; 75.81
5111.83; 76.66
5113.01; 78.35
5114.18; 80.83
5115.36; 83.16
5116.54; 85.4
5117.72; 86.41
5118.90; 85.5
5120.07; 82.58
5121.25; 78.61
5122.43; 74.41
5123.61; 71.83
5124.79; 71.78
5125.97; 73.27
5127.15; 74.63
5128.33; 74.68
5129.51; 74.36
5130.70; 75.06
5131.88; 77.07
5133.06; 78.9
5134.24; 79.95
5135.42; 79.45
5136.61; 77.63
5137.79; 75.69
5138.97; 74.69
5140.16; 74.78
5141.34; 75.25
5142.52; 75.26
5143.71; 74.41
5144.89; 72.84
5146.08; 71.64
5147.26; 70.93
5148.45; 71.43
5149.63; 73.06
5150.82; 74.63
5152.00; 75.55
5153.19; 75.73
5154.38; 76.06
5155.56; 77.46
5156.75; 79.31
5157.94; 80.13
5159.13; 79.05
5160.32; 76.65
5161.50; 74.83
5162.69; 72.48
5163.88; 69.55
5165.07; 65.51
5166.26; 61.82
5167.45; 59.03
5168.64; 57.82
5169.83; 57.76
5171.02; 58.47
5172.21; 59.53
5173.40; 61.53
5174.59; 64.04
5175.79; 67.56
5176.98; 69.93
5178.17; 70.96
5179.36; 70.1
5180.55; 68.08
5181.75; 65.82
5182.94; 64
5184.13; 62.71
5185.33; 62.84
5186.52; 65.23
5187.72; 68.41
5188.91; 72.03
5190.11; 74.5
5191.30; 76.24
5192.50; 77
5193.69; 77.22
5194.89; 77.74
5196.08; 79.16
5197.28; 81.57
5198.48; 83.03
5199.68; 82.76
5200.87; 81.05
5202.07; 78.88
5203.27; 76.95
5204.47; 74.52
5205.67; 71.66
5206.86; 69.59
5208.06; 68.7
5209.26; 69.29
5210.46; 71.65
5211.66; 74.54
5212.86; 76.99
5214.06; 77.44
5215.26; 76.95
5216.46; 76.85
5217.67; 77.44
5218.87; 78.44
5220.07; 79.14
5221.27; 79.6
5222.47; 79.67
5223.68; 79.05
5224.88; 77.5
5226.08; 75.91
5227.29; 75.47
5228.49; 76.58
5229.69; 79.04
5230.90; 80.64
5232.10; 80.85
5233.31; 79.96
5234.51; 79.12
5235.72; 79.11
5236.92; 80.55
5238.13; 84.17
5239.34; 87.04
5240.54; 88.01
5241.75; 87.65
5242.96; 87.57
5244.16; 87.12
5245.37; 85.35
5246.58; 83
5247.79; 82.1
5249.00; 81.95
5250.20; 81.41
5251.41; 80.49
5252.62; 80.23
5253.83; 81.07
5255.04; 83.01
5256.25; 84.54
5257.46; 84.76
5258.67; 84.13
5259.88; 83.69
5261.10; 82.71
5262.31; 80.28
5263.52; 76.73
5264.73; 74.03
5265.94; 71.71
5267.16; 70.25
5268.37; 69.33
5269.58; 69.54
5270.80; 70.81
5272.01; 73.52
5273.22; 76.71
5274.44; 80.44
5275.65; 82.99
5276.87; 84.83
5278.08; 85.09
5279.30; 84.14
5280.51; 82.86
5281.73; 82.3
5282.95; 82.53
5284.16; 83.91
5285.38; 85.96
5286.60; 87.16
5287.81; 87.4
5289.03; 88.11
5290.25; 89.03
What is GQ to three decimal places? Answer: 0.134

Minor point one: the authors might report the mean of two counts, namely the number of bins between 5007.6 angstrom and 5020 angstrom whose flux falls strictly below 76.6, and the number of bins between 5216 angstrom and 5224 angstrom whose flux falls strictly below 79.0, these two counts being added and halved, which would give 6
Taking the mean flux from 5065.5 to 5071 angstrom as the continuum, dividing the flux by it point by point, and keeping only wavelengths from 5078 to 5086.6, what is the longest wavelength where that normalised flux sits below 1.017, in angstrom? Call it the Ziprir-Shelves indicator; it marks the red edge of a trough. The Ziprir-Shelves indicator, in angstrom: 5086.00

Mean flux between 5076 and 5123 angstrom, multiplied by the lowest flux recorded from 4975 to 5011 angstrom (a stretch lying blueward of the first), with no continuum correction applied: 5875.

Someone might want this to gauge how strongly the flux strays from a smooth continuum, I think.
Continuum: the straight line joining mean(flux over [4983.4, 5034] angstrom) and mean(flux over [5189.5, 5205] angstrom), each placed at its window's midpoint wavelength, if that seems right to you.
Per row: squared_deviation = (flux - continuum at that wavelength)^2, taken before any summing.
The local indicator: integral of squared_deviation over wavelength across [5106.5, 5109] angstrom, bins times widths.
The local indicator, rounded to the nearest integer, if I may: 17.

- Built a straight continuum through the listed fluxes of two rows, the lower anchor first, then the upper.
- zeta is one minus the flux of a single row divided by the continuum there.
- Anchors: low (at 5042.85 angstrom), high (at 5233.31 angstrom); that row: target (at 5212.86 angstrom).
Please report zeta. 0.03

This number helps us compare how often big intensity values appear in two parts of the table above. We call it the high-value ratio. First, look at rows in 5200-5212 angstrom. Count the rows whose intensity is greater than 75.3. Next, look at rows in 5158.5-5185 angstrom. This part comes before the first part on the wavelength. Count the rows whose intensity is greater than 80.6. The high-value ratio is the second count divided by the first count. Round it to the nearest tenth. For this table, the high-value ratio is 0.0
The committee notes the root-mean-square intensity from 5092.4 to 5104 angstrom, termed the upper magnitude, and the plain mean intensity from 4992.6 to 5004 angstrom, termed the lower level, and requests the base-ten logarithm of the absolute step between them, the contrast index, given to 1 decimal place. -0.4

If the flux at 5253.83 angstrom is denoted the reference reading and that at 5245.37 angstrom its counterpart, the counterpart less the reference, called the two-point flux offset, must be 4.3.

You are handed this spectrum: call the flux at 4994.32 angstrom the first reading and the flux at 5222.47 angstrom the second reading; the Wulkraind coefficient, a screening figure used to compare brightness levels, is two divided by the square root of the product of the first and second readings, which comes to 0.0259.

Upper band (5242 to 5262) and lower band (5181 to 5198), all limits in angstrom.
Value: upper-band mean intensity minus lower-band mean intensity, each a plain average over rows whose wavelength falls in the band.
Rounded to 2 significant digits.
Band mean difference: 12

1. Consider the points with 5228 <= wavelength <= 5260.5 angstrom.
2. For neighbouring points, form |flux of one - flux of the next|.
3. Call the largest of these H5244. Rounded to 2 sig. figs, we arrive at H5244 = 3.6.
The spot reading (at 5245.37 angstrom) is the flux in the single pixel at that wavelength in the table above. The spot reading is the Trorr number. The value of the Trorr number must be 85.35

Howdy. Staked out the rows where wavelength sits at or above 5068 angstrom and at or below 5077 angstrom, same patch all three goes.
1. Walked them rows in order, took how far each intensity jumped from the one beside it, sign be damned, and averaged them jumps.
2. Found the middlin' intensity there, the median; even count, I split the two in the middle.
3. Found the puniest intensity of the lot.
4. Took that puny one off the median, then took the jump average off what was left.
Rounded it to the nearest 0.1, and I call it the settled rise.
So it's 1.4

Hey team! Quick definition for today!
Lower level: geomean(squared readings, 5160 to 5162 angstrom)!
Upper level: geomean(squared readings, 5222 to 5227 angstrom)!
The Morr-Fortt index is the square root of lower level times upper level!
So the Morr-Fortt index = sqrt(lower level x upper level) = 5909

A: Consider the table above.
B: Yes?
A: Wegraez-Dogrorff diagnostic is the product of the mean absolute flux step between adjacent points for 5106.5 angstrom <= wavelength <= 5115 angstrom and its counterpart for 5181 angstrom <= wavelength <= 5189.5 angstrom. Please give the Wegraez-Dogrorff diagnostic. 2.3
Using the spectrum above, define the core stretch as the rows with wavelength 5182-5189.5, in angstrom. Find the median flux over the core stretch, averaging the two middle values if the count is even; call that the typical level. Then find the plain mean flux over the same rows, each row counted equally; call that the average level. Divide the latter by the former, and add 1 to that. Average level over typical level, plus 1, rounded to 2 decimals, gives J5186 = 2.02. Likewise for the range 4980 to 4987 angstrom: 2.00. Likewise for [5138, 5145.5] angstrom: 2.00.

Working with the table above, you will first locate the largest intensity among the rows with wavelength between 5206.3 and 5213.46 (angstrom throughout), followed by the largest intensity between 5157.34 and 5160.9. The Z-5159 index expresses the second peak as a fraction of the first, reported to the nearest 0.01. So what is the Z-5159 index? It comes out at 1.04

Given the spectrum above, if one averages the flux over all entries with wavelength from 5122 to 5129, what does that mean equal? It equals 73.4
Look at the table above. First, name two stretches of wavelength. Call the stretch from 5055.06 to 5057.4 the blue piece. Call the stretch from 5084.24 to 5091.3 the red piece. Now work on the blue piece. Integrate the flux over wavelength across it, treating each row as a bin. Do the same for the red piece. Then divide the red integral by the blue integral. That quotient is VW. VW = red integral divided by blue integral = 3.1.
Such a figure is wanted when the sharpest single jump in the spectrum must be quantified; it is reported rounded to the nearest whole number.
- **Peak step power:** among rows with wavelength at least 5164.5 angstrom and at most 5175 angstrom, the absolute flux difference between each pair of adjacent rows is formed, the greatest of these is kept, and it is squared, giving 14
